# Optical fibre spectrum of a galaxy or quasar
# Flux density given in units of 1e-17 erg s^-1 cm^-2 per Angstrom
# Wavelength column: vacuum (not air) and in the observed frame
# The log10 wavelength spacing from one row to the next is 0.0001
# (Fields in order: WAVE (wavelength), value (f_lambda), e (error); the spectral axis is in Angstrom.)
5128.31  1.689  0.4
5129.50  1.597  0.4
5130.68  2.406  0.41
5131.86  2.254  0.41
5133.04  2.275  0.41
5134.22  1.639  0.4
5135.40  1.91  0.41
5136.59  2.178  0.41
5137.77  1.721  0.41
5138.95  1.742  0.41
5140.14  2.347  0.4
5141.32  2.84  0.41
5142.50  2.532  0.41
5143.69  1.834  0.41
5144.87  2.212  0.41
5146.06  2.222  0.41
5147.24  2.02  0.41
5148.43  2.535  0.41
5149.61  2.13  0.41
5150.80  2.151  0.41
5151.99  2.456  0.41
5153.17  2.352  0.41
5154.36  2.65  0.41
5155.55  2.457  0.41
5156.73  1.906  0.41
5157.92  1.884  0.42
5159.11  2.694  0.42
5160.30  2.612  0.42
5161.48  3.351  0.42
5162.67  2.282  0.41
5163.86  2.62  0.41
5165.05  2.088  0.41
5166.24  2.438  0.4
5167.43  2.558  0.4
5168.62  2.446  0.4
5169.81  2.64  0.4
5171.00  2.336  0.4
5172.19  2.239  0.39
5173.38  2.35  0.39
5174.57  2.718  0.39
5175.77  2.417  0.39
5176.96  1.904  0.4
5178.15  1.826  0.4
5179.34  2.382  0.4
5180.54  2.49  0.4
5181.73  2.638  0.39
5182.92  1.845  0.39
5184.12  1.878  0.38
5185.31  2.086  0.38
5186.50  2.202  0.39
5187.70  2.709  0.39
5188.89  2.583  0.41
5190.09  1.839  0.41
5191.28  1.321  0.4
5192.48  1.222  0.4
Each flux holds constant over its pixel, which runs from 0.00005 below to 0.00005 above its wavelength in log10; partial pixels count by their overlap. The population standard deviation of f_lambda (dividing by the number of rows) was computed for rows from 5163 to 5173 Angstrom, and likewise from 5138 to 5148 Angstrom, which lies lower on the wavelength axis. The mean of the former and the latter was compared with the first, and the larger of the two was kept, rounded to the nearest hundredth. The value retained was 0.26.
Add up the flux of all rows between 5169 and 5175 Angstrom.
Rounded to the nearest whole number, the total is 12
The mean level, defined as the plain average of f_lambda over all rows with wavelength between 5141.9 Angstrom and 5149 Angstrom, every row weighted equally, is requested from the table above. 2.23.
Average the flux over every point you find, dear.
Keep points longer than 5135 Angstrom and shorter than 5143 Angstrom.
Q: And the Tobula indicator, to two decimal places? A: 2.18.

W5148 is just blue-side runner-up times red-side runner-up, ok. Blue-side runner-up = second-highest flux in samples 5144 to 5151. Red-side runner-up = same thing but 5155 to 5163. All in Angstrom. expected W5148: 6.0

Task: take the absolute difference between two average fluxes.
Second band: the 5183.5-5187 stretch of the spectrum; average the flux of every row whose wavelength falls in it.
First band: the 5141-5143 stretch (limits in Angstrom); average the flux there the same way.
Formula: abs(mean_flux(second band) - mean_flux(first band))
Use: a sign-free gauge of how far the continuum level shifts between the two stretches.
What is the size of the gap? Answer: 0.63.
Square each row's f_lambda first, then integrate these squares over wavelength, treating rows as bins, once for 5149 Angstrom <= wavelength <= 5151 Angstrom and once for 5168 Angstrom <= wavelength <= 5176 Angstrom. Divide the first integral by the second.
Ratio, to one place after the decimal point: 0.2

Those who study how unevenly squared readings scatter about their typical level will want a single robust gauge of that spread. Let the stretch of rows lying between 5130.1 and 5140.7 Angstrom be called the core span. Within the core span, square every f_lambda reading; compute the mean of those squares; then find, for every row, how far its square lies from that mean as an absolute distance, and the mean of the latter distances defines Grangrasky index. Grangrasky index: 1.1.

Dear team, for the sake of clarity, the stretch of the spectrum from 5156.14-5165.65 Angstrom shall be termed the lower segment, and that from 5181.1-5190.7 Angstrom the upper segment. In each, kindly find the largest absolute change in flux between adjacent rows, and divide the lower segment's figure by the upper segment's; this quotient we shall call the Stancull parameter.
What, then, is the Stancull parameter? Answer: 1.35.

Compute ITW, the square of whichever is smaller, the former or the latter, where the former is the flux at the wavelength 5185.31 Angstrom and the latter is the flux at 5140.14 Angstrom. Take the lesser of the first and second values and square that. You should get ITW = 4.4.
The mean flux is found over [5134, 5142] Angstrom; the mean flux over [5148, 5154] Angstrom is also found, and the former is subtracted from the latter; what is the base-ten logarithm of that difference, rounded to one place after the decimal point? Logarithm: -0.6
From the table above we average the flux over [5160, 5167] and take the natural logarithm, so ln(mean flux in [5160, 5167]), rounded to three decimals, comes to 0.942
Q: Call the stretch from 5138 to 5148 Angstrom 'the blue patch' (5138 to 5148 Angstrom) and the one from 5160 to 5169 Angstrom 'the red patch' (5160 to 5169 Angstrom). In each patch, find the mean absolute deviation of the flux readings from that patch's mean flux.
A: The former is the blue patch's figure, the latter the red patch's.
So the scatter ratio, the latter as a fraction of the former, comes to 0.88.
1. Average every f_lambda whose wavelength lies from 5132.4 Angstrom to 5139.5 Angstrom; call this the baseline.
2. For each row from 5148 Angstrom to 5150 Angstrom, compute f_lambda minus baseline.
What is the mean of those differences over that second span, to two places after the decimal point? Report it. 0.42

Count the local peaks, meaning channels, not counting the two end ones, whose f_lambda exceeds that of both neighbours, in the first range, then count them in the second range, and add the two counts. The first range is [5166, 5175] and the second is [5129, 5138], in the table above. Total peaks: 5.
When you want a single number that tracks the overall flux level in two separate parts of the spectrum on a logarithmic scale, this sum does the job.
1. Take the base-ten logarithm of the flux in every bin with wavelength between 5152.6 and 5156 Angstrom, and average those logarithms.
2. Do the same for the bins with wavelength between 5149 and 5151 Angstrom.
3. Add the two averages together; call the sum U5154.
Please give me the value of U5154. 0.73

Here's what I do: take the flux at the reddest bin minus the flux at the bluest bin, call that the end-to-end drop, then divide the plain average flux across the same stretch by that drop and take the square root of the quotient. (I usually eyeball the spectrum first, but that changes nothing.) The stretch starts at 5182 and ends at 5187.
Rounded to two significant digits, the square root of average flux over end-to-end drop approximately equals 2.4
